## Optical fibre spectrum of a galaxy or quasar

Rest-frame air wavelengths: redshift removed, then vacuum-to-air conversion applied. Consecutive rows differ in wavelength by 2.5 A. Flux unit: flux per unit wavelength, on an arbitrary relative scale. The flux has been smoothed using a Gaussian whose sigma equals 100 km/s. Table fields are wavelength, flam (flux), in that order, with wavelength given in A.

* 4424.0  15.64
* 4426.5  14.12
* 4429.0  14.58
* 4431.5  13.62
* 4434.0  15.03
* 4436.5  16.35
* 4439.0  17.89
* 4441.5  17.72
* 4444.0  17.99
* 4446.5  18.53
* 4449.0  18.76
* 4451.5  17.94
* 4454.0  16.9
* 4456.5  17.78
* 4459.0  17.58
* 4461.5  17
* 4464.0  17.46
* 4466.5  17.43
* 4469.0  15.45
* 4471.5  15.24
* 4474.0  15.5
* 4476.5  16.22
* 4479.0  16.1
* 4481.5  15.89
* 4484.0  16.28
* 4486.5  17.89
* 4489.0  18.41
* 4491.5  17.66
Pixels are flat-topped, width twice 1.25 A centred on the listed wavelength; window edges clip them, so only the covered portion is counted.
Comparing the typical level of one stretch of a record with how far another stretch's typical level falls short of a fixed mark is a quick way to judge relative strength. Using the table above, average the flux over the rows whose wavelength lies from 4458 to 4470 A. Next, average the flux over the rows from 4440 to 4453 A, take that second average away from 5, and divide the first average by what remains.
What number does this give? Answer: -1.29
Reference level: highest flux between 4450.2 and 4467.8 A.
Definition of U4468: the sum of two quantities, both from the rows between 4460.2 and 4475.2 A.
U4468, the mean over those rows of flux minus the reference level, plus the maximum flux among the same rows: 15.9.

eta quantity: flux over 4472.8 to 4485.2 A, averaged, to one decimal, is 16.0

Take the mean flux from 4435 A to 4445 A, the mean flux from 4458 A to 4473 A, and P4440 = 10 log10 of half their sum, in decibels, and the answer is 12.3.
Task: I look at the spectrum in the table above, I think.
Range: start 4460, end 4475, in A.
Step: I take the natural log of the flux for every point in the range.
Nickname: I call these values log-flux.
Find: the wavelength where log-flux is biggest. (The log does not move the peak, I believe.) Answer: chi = 4464.0 A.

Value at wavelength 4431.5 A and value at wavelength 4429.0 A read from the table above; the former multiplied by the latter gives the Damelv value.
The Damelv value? 199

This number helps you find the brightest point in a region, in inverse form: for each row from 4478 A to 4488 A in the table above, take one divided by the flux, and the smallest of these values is 0.0559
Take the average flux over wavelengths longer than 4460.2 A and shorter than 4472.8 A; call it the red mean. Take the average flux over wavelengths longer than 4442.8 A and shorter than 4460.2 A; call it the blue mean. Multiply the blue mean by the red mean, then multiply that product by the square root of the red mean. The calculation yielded 1203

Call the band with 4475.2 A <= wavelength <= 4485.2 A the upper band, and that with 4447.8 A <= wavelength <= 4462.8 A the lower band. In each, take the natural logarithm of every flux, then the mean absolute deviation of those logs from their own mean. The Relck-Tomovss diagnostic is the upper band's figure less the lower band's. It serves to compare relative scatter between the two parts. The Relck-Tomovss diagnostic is -0.020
